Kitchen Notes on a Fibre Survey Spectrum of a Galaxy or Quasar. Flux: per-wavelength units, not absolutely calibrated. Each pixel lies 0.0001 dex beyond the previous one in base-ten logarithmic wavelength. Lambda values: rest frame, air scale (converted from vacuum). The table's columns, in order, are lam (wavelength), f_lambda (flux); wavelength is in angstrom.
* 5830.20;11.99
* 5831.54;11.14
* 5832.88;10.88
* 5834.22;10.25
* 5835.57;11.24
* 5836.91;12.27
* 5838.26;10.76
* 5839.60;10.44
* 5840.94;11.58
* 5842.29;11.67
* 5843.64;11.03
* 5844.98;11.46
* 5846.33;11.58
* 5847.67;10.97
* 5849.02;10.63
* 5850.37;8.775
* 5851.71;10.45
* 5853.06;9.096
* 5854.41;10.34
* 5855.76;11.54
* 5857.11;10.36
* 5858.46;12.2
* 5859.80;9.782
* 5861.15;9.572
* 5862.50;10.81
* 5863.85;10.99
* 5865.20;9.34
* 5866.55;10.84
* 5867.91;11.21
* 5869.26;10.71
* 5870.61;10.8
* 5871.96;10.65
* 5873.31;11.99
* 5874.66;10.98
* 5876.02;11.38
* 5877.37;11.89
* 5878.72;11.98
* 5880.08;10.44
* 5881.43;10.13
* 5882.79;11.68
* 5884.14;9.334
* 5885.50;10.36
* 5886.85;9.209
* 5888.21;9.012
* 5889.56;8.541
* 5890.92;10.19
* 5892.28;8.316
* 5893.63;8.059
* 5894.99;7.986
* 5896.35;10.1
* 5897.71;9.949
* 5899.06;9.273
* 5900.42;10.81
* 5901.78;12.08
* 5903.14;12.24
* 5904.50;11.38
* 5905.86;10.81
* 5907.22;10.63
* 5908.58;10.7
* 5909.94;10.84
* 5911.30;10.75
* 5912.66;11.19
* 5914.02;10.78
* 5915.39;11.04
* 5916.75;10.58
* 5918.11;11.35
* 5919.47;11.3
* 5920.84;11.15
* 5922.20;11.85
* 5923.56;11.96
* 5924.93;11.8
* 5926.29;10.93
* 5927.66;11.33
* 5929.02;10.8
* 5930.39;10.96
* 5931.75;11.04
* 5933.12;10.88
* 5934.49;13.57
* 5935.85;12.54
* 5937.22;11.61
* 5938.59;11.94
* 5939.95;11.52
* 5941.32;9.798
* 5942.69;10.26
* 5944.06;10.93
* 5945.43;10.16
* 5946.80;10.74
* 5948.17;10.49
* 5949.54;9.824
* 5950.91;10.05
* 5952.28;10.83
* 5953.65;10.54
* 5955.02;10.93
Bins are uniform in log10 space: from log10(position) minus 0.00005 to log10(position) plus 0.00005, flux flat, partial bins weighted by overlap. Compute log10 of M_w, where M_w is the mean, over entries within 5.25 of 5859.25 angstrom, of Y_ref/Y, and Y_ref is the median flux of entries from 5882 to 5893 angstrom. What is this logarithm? -0.060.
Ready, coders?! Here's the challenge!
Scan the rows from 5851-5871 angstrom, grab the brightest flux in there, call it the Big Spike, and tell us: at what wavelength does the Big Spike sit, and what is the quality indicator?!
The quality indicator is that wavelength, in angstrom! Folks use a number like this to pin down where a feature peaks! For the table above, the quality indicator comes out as 5858.46 angstrom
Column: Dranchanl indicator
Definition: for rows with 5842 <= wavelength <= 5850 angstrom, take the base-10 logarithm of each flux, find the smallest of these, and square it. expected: 1.05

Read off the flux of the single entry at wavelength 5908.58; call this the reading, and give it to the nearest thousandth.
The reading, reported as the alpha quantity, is 10.700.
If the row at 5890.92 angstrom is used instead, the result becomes 10.190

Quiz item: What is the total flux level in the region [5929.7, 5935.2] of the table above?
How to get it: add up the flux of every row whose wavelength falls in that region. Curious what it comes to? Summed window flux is 46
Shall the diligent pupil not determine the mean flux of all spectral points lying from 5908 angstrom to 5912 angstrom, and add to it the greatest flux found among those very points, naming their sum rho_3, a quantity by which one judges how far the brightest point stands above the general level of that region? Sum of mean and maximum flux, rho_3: 21.6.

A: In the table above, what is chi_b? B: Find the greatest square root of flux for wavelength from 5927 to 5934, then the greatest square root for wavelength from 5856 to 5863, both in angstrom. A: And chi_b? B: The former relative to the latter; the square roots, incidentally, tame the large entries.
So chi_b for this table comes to 0.96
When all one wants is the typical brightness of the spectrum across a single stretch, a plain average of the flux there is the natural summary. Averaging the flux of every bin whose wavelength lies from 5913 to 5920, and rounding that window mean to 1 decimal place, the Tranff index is 11.0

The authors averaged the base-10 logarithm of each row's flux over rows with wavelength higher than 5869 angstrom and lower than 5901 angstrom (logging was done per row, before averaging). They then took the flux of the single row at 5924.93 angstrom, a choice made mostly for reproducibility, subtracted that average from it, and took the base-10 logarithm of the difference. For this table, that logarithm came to 1.03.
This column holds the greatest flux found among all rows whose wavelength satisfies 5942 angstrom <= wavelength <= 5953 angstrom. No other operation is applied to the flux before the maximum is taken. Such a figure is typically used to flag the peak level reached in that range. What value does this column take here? 10.93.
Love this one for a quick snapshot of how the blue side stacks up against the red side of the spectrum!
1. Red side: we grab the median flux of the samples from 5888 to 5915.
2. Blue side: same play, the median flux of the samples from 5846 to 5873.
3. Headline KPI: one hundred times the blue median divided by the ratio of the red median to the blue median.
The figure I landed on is 1070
